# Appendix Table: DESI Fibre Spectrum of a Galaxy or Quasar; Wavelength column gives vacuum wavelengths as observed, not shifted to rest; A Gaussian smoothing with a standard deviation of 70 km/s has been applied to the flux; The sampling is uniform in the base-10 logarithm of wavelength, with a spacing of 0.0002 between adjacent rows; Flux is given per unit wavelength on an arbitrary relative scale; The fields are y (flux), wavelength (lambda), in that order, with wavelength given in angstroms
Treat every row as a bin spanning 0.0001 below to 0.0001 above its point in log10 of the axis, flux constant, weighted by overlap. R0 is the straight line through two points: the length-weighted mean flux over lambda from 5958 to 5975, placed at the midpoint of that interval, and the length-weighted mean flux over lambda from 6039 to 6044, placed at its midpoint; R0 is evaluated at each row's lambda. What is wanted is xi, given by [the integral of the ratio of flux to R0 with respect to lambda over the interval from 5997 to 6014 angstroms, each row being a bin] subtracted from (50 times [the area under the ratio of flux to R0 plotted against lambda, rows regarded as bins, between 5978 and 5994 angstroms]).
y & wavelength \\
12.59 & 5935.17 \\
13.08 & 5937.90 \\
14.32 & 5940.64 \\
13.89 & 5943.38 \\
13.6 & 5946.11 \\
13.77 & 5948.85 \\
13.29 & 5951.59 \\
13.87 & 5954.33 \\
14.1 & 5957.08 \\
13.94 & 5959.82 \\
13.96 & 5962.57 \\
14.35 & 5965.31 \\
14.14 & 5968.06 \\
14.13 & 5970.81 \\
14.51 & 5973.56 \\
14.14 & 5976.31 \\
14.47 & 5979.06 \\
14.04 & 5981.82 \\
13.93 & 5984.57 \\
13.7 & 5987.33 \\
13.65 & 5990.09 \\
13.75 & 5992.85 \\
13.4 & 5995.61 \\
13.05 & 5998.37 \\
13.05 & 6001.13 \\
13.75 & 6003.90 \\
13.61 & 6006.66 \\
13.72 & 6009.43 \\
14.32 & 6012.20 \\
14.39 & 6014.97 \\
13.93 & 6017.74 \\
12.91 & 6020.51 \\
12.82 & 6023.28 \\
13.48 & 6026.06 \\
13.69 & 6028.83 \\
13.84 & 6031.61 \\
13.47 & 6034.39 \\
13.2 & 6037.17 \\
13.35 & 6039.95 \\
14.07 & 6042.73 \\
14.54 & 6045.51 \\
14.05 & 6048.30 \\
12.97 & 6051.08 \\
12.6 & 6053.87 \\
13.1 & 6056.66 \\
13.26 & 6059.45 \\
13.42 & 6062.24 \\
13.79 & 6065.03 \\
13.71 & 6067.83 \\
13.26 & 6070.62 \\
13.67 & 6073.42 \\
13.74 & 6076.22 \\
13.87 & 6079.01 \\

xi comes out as 775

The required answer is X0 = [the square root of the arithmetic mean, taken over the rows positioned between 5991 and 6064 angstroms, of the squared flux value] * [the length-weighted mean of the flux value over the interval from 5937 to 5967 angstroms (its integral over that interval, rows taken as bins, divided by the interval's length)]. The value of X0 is 187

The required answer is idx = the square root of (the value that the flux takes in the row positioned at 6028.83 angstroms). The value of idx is 3.70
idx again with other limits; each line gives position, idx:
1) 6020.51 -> 3.59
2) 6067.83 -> 3.70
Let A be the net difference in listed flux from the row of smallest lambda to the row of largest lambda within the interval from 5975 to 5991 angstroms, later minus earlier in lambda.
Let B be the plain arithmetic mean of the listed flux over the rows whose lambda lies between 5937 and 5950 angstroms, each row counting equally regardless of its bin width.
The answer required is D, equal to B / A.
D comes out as -28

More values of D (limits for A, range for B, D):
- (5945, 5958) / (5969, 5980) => 29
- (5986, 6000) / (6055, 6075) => -21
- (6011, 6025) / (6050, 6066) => -9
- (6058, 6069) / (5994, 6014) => 30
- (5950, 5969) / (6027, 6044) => 16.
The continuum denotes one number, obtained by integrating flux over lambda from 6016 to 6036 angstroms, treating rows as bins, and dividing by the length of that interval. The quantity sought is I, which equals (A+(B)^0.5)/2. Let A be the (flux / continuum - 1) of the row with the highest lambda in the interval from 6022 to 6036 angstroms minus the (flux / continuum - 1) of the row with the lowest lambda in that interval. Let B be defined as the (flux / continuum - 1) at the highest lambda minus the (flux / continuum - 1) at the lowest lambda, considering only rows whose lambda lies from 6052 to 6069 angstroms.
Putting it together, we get 0.168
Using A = 0.048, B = 0.0824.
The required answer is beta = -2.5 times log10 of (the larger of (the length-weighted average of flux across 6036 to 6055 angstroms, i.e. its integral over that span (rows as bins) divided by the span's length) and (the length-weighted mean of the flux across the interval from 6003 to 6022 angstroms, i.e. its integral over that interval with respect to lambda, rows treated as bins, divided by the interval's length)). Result -2.85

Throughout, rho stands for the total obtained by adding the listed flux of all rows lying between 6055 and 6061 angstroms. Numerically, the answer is 26.4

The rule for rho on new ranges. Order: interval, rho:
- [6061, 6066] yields 27.2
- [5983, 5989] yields 27.6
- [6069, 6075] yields 26.9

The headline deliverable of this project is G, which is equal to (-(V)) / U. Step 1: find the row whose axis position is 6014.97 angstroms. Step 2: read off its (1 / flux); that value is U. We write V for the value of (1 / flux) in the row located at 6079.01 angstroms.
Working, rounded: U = 0.0695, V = 0.0721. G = -1.04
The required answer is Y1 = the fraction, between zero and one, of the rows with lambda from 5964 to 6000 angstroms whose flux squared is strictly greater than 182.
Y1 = 0.8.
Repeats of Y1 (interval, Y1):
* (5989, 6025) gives 0.6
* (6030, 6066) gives 0.4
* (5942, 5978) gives 0.9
